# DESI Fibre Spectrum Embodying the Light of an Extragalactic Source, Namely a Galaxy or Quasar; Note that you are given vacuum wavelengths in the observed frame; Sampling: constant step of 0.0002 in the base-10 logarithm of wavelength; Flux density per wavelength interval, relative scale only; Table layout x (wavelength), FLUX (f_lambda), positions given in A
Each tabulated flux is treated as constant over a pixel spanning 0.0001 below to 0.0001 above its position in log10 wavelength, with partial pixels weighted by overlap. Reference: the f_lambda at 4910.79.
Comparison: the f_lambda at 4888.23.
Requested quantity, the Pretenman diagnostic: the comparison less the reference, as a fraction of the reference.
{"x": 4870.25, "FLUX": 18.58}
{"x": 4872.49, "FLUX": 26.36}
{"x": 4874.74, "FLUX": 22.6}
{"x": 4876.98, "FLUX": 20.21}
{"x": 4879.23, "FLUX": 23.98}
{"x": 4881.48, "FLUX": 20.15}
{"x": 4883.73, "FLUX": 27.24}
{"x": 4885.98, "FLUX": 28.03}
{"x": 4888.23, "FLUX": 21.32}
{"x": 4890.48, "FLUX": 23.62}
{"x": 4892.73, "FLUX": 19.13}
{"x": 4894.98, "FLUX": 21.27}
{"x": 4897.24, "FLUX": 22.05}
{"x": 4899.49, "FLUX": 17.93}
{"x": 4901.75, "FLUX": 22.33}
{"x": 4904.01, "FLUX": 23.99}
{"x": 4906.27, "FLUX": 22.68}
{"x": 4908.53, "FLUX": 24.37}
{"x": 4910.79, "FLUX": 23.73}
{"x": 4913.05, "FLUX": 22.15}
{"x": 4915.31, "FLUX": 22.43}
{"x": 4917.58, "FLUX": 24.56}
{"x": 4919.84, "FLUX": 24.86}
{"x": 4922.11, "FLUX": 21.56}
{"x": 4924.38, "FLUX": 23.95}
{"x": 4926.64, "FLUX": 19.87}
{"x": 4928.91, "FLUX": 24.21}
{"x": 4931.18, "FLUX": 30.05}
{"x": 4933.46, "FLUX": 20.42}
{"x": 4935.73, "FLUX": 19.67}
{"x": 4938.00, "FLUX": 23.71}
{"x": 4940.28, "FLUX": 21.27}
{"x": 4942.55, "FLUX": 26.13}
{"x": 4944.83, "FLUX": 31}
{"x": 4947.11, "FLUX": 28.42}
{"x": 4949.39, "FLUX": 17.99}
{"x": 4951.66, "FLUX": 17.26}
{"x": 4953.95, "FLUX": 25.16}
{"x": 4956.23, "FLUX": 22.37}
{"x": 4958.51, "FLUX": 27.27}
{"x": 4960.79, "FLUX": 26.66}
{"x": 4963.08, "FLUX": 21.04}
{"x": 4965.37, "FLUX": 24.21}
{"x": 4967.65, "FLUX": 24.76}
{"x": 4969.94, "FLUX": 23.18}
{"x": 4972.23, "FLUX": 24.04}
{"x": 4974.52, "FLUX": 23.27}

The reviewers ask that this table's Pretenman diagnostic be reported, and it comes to -0.10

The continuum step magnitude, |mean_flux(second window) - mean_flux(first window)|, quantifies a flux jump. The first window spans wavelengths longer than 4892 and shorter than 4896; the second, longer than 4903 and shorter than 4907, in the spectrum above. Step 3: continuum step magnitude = 3.1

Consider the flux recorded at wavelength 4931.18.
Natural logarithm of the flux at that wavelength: 3.40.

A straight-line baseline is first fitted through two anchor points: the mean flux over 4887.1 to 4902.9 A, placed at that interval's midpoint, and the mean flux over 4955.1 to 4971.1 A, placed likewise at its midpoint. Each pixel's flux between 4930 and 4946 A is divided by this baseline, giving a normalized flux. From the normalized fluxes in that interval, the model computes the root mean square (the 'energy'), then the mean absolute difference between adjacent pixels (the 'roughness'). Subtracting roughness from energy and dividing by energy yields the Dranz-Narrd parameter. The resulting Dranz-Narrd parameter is 0.82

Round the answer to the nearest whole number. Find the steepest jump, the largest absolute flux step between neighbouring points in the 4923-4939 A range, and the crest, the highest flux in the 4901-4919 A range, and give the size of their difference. 15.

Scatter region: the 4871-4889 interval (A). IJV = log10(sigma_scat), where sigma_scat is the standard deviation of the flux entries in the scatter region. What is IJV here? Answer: 0.5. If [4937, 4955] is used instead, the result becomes 0.7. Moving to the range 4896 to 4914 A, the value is 0.3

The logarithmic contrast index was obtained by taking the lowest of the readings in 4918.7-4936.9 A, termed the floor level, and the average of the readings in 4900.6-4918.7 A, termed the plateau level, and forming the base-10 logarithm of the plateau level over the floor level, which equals 0.073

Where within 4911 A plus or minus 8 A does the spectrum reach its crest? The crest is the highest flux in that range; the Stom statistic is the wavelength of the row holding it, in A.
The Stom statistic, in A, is 4917.58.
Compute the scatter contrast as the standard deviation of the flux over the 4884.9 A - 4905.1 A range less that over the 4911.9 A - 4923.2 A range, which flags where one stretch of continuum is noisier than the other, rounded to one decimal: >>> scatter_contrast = 1.4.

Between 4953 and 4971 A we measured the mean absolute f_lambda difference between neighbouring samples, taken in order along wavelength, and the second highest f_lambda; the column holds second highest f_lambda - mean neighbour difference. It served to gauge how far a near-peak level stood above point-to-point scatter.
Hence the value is 23.9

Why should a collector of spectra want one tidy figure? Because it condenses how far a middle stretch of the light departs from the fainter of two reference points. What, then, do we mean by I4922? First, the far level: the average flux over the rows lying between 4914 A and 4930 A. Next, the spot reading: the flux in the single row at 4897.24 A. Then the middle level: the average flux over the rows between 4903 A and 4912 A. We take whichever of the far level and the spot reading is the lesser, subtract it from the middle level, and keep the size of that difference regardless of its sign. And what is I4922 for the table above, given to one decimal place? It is 1.6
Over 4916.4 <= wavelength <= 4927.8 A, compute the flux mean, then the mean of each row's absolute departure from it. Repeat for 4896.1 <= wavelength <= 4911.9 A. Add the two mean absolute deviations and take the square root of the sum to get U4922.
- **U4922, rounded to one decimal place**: 1.8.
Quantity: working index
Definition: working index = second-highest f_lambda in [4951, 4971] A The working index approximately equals 26.66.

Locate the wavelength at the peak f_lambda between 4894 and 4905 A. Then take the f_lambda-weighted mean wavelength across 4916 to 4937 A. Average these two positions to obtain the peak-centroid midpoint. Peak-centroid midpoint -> 4915.2 A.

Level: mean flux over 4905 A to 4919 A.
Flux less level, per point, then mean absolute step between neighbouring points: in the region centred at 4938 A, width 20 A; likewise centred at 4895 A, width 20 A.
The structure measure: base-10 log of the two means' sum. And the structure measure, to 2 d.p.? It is 0.89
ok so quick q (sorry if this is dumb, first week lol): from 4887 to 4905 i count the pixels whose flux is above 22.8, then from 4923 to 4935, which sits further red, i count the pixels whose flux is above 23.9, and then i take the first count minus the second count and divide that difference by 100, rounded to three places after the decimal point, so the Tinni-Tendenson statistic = -0.010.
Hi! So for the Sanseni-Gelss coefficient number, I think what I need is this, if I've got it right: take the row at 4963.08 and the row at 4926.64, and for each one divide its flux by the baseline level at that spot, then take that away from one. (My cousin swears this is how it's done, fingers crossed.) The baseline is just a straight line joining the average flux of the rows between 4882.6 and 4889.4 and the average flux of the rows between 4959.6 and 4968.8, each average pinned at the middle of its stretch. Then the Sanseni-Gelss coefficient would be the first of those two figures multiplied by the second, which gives 0.026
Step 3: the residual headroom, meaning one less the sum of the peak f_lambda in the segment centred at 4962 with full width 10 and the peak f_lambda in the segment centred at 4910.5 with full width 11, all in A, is -50.6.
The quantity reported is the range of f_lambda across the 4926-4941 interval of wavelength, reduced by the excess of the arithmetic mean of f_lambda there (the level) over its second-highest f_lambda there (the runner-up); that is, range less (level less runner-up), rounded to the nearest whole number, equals 12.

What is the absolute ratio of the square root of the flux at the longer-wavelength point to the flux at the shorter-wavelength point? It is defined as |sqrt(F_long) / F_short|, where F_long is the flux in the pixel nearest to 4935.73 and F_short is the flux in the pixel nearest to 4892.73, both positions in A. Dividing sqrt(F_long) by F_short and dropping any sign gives 0.232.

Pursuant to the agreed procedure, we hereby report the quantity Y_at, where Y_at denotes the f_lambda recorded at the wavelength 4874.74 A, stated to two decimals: 22.60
